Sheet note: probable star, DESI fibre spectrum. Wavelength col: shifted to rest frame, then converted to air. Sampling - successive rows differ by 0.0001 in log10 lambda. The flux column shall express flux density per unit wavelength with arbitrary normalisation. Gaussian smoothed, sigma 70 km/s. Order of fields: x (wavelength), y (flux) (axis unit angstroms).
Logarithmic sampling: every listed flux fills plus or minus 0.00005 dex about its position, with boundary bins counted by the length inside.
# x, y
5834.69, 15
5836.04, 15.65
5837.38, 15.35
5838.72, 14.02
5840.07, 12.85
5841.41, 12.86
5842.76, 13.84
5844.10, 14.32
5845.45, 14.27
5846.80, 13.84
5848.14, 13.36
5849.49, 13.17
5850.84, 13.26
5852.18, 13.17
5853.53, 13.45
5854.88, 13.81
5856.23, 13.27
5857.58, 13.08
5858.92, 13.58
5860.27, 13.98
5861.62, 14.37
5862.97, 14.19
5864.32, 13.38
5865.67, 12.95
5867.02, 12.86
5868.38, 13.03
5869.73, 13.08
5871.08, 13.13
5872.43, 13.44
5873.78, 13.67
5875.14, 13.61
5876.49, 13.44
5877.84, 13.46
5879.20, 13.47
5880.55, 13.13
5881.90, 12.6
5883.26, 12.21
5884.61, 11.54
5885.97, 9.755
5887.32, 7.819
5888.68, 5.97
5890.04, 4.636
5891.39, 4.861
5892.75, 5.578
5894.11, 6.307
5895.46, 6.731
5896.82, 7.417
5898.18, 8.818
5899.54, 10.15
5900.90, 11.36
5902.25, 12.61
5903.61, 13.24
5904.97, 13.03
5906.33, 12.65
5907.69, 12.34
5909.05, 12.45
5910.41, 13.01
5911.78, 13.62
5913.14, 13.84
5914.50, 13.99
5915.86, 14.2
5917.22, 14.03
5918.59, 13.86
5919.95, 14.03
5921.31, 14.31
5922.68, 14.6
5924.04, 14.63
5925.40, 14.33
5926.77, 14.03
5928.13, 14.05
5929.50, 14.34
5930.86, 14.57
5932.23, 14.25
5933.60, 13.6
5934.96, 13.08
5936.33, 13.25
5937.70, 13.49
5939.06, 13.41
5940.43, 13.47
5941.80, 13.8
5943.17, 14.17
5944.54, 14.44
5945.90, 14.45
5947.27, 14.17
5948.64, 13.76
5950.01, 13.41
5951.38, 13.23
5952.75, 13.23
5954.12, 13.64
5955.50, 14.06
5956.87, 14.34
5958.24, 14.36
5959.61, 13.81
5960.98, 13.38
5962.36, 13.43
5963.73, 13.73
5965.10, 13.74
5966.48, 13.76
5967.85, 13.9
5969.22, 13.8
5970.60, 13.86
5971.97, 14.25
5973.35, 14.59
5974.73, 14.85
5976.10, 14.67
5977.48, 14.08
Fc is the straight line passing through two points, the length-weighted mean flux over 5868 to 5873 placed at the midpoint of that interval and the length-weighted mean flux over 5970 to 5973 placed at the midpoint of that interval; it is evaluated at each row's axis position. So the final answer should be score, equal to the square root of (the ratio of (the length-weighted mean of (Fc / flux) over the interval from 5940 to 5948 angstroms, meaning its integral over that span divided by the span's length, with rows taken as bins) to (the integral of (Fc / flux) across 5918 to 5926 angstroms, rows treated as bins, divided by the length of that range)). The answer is 1.01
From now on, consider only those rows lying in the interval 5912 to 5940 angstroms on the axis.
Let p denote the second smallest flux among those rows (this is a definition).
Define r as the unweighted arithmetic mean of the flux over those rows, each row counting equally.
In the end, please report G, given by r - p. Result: 1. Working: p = 13.25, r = 14.0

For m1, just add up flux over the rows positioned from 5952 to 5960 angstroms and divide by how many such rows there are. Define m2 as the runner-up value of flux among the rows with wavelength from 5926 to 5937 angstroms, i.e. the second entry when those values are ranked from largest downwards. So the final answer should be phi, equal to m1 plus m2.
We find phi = 28.2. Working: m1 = 13.9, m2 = 14.34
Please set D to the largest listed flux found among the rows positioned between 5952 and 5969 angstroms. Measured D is 14.36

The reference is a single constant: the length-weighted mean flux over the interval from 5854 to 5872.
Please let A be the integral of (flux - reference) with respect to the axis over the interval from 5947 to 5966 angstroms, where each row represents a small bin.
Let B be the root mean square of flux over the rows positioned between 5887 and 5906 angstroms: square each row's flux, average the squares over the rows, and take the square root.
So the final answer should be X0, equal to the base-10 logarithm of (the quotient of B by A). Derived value 0.2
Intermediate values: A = 5.4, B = 9.0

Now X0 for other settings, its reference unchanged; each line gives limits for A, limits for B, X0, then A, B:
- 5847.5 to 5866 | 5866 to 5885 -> 1.0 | 1.3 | 13.1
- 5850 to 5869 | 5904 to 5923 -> 1.7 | 0.3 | 13.6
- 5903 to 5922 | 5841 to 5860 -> 1.3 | 0.6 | 13.5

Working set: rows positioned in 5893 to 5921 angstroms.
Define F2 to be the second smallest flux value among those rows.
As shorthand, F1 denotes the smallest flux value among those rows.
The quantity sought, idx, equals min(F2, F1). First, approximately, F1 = 6.307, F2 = 6.731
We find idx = 6.3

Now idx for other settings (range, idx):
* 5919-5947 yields 13.1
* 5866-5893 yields 4.6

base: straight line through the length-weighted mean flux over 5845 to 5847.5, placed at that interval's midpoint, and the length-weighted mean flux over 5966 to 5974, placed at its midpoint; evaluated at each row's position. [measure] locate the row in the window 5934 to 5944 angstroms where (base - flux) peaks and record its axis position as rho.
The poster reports 5934.96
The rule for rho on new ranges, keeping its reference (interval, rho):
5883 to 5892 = 5890.04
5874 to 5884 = 5883.26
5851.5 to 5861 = 5857.58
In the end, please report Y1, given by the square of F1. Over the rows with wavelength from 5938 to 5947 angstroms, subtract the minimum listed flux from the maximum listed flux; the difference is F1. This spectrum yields 1.1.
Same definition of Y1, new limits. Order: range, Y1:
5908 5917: 3.1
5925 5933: 0.3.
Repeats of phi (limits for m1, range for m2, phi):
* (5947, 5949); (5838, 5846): 28.2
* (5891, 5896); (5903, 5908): 18.9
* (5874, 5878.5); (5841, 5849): 27.8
